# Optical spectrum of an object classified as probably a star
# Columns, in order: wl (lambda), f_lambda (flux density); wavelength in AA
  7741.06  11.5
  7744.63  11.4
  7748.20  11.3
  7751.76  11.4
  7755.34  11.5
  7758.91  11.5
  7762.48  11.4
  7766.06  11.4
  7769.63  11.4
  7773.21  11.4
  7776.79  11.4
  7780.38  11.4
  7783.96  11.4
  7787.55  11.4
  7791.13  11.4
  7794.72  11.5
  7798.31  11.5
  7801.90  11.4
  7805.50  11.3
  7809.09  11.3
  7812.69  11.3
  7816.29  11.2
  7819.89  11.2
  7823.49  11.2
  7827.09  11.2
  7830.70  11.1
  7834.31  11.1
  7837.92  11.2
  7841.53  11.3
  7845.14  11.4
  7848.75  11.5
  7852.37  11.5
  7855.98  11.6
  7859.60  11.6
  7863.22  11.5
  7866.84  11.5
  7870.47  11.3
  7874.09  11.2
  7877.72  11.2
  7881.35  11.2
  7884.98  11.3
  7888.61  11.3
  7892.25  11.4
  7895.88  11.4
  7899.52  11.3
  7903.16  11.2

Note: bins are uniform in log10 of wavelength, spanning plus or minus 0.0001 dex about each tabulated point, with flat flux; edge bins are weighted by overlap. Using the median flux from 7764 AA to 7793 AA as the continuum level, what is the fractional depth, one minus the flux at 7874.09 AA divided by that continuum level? 0.018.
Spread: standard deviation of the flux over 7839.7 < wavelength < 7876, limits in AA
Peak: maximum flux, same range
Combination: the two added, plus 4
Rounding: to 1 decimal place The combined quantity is 15.7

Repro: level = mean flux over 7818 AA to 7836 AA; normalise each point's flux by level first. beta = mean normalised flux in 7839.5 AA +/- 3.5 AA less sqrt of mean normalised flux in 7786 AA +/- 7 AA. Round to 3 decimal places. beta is -0.003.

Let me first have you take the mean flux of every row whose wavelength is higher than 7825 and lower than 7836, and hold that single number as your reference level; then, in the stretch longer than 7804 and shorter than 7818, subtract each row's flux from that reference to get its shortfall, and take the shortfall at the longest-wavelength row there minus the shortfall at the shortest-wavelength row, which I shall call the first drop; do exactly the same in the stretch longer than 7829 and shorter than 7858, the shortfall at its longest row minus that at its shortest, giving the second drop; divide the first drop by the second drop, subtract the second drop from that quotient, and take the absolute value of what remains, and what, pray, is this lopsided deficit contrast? 0.30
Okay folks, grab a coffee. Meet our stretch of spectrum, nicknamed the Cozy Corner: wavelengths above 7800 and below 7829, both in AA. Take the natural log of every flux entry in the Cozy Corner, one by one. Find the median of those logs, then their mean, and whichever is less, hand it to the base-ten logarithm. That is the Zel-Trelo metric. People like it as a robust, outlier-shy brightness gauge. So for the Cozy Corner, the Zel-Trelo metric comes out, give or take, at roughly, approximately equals 0.384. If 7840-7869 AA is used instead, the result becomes 0.388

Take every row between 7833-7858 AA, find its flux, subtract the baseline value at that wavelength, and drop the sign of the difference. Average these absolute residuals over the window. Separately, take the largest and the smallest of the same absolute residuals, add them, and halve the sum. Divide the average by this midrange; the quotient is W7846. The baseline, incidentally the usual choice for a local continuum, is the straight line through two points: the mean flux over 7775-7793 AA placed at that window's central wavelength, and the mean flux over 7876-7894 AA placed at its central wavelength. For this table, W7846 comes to 1.01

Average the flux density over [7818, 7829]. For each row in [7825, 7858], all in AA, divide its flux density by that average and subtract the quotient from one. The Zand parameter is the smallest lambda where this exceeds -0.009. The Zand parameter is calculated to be 7827.09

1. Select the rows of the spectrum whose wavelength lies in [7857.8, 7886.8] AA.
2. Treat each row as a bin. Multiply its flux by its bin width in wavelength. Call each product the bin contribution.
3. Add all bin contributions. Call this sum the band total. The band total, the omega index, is 329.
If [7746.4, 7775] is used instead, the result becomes 326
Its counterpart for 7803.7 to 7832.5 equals 323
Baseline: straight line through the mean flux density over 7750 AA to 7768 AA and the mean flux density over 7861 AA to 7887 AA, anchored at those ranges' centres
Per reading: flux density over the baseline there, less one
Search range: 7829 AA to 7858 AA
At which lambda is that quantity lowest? 7830.70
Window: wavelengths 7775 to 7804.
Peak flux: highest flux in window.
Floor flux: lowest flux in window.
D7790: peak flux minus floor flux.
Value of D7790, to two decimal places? 0.10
